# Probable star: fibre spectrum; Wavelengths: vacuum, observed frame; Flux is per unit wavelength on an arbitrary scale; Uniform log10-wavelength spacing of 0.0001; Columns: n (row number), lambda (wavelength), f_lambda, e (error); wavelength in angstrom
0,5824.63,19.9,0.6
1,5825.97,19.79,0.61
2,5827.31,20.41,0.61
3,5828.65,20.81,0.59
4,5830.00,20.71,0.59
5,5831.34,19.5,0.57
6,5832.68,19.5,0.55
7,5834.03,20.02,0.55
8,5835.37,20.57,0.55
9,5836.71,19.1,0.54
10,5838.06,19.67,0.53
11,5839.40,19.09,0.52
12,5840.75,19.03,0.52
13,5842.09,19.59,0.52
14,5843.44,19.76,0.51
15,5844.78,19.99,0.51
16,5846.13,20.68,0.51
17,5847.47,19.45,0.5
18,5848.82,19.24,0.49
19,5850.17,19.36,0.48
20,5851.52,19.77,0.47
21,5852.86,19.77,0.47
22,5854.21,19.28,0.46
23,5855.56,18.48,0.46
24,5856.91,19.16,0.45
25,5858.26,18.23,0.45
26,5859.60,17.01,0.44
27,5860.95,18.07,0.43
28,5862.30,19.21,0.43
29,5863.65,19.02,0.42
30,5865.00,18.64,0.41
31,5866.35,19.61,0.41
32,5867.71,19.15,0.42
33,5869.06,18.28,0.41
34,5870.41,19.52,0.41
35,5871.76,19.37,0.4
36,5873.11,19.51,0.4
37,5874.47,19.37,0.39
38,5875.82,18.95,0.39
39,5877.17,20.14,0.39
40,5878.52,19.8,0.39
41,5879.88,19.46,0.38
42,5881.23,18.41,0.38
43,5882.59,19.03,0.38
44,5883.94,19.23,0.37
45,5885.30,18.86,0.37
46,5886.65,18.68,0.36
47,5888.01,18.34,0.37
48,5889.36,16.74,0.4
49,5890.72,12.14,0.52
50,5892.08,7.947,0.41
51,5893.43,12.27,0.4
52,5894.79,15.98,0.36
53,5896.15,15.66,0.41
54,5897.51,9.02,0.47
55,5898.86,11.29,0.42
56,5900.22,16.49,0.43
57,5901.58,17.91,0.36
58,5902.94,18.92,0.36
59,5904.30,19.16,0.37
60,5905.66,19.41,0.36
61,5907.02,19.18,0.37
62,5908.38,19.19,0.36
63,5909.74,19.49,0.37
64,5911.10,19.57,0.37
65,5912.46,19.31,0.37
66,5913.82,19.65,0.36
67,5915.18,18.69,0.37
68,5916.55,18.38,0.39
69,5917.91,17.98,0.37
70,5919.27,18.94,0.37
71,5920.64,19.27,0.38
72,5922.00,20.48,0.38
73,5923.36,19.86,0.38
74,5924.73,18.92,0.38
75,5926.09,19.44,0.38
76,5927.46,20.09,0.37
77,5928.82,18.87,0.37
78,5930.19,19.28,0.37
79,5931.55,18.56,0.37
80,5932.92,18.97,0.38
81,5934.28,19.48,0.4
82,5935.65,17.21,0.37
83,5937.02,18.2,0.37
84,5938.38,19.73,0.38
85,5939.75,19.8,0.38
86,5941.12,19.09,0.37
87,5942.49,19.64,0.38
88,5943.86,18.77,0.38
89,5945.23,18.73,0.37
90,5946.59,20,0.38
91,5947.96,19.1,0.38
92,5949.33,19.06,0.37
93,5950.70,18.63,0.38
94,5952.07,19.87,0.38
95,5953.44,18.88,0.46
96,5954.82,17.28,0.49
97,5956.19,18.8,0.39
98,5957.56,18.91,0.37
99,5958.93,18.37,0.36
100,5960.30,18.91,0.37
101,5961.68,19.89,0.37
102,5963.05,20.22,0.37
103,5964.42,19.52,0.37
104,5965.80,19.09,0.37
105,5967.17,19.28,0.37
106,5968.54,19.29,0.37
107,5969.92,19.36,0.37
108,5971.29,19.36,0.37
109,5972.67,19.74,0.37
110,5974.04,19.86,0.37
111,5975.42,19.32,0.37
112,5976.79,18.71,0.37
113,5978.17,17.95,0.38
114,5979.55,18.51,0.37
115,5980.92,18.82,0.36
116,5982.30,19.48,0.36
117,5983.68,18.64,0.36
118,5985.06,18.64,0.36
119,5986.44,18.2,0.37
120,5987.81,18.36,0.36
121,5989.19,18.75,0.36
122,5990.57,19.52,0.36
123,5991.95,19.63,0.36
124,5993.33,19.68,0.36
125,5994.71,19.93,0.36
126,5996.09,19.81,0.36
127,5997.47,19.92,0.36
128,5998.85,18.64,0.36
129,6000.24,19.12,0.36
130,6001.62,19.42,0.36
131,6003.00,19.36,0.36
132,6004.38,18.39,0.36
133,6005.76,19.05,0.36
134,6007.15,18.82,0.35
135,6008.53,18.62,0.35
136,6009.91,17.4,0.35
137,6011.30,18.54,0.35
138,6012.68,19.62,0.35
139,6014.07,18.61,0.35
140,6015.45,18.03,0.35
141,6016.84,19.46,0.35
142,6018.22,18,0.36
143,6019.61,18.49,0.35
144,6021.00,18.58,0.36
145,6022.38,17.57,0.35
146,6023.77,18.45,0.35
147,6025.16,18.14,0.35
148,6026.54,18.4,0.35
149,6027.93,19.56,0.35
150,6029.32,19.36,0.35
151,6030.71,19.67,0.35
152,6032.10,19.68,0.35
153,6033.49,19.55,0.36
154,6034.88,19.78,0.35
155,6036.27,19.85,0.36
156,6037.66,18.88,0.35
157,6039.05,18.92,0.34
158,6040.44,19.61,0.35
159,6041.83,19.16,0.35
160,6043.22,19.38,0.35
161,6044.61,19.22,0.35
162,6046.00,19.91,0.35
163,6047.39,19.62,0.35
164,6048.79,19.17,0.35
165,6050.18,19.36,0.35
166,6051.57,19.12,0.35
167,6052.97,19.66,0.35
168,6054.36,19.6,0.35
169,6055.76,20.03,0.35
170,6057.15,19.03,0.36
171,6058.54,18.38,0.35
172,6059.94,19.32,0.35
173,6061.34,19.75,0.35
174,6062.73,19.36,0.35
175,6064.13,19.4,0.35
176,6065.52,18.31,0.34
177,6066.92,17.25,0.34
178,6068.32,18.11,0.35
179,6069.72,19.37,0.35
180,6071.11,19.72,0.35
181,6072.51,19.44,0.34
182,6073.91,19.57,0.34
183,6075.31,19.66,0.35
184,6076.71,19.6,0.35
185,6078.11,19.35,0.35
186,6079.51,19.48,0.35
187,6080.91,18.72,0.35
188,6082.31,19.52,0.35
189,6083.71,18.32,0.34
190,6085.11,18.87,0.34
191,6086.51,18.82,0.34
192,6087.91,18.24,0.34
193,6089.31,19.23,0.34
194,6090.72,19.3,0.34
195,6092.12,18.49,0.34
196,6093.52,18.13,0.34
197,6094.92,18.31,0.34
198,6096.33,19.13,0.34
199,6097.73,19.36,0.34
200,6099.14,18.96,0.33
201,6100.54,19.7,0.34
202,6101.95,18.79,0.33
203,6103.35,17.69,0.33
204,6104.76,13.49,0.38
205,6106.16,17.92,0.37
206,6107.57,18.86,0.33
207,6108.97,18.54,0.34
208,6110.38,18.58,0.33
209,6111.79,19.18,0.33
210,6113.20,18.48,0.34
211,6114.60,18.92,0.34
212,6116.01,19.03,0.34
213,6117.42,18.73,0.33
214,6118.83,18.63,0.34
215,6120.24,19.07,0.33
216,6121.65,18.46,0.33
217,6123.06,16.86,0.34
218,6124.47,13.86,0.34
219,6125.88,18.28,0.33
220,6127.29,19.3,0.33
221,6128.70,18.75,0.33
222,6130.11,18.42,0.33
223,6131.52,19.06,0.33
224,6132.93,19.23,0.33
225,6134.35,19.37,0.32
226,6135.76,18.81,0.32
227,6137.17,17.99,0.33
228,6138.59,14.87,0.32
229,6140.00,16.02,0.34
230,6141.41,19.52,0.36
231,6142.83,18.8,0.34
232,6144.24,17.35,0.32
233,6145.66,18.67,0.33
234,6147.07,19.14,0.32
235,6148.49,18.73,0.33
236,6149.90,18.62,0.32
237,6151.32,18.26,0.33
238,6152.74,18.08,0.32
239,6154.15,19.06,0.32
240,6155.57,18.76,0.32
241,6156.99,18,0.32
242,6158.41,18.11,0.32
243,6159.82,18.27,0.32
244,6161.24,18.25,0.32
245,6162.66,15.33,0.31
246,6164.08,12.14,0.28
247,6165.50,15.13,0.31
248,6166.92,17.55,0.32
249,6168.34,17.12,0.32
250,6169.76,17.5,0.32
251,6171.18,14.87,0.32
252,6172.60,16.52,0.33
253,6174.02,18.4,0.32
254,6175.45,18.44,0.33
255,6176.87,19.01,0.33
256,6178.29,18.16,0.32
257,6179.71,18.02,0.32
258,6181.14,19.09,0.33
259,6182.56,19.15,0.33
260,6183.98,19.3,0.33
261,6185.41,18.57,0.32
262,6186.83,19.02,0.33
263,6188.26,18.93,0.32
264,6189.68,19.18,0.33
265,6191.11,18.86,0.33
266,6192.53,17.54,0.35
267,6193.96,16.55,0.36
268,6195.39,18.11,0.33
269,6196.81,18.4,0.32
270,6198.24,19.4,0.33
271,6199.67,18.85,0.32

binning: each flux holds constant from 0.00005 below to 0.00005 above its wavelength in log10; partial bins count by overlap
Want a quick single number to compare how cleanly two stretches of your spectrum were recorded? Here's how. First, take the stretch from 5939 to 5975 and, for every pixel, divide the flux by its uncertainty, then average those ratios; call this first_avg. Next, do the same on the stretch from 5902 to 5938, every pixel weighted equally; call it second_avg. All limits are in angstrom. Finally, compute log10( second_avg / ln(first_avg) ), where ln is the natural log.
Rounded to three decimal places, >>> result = 1.116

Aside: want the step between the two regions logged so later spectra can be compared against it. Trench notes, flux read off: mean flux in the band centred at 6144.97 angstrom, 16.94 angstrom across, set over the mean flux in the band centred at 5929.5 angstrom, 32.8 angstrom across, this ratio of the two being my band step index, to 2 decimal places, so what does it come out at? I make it 0.94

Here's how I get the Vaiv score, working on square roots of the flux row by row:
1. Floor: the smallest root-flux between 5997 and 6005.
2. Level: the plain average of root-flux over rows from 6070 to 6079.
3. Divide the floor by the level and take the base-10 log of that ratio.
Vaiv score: -0.013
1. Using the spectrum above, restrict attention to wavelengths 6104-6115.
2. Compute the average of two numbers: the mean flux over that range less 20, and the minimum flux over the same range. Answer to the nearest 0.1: 5.7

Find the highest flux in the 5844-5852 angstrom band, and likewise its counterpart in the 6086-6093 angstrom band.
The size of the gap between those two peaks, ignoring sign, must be 1.4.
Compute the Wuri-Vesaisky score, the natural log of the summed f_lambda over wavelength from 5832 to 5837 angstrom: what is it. 4.372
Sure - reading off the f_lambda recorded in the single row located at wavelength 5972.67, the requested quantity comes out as 19.74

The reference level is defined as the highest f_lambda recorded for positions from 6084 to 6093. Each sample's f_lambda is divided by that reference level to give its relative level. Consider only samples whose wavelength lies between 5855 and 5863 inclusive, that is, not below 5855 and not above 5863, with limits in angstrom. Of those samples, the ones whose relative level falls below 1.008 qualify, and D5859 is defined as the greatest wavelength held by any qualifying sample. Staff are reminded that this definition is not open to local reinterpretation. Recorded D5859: 5862.30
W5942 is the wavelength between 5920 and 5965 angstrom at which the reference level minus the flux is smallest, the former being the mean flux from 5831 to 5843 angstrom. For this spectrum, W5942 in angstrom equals 5922.00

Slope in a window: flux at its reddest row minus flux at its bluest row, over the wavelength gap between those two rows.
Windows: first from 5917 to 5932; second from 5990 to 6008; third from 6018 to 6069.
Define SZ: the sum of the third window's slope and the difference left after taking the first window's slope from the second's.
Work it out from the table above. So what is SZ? -0.083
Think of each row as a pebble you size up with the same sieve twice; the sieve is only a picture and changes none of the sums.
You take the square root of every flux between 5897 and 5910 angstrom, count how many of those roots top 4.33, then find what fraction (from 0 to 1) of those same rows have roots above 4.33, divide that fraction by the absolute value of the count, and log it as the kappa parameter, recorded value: 0.10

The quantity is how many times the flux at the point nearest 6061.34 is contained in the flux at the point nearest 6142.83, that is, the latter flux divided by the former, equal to 0.95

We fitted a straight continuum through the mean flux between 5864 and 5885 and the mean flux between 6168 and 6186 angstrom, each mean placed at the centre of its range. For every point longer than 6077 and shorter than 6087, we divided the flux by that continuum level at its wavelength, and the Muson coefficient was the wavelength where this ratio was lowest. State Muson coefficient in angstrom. 6083.71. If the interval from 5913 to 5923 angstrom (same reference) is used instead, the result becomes 5917.91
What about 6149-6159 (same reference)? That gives 6156.99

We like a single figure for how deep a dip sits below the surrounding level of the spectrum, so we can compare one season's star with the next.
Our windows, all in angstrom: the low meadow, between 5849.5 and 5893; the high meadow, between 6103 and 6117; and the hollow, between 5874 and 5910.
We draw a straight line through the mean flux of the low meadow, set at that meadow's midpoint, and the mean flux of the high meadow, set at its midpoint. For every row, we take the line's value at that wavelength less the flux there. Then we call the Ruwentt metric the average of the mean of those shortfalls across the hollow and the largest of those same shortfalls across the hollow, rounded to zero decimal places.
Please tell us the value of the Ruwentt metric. 6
